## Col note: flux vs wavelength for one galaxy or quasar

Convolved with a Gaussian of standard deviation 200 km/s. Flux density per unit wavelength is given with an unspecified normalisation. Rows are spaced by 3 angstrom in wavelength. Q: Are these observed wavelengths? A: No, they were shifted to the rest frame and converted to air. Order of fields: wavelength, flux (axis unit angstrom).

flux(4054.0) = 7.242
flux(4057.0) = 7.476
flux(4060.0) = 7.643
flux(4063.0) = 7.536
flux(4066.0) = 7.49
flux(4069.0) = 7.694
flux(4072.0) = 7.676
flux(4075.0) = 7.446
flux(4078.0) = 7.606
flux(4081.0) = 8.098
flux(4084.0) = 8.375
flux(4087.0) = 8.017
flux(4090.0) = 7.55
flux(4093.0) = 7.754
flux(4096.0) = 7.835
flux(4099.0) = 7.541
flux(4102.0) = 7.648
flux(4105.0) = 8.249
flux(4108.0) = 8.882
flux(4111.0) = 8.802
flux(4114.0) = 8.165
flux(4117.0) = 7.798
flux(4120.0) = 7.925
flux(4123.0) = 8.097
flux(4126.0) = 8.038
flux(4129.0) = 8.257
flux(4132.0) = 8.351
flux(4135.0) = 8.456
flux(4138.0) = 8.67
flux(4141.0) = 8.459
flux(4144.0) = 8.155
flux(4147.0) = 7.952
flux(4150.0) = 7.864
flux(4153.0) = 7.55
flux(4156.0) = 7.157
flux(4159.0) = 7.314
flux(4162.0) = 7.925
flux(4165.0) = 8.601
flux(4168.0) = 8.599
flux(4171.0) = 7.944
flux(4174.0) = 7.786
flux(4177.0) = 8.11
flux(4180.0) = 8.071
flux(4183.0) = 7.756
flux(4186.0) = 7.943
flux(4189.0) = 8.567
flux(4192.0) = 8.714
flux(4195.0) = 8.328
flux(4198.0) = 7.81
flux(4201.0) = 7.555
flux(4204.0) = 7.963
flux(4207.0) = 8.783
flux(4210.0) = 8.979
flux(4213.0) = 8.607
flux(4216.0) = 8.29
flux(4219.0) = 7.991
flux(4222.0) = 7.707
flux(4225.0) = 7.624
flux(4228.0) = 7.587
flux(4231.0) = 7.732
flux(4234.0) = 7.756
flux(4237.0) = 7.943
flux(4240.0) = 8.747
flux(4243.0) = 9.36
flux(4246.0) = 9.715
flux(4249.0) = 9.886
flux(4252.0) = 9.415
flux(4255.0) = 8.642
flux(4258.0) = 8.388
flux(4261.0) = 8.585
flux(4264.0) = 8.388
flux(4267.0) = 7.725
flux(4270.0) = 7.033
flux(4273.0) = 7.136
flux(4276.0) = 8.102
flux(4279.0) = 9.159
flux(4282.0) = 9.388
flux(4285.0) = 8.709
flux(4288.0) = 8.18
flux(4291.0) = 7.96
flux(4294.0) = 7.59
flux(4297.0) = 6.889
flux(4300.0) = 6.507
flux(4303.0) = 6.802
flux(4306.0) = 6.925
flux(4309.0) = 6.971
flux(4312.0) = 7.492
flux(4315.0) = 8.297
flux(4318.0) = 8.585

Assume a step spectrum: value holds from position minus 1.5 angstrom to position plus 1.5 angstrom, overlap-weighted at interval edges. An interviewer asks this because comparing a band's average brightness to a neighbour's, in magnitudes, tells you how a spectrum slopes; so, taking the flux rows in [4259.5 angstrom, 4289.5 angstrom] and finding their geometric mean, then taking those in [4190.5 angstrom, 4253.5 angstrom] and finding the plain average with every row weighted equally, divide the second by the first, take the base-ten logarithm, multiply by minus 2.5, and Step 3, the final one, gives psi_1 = -0.03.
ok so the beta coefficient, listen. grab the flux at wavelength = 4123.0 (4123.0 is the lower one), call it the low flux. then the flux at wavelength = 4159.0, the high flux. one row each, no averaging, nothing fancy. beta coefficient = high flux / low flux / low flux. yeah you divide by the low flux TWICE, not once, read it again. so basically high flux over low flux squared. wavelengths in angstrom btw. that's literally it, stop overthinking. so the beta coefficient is 0.112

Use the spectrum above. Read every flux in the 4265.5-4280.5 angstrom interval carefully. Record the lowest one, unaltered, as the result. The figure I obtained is 7.033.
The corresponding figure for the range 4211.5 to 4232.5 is 7.587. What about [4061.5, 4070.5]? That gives 7.49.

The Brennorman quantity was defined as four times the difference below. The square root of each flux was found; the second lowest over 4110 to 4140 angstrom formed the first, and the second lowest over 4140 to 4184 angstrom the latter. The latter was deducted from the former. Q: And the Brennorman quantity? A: 0.44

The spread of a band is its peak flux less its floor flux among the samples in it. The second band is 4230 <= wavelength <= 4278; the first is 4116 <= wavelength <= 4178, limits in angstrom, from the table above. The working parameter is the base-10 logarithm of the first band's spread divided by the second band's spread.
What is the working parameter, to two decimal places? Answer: -0.28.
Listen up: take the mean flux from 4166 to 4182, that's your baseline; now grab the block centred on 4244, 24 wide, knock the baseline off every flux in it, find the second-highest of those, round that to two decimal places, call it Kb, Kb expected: 1.61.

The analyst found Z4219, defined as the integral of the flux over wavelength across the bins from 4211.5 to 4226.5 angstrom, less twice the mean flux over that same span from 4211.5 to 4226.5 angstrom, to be 105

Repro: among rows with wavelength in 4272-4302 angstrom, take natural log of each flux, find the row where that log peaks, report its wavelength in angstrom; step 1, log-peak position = 4282.0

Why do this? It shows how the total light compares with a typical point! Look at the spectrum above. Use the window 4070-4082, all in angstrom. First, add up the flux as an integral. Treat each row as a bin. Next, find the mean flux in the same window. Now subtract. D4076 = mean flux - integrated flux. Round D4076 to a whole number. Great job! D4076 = -85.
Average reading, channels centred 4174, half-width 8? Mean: 8.1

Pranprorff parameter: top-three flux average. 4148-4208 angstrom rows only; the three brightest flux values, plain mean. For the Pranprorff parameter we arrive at 8.70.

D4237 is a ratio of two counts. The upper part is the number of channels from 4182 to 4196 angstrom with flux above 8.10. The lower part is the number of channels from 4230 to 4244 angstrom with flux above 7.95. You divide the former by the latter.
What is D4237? 1.5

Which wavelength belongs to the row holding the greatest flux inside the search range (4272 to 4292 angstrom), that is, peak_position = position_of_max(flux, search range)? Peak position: 4282.0 angstrom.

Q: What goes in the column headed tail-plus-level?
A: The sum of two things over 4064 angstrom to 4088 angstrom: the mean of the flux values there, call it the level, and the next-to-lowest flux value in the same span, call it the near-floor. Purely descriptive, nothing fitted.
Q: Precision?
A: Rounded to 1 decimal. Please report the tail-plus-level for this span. 15.3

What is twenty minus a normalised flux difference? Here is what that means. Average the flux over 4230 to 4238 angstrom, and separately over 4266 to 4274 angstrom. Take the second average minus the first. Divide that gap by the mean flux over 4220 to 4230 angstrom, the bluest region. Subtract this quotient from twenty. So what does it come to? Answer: 20.1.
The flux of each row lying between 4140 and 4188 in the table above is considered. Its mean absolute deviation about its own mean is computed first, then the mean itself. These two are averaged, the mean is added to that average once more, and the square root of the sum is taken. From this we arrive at 3.47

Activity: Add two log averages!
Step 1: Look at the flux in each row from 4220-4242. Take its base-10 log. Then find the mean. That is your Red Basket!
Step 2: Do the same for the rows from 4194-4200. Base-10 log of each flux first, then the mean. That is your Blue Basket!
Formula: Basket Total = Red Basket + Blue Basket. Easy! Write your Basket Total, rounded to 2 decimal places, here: 1.80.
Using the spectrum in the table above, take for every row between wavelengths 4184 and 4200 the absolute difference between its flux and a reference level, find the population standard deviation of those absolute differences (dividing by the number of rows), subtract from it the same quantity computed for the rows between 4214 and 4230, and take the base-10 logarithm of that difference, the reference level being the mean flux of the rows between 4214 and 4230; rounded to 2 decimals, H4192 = -0.66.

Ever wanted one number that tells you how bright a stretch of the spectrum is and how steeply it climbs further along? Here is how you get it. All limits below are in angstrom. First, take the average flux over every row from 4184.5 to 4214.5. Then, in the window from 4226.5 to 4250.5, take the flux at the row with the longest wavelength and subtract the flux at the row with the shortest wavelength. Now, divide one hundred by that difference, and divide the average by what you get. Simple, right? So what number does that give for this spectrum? 0.19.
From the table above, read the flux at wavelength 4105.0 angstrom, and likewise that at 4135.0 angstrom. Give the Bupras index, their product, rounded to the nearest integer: 70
